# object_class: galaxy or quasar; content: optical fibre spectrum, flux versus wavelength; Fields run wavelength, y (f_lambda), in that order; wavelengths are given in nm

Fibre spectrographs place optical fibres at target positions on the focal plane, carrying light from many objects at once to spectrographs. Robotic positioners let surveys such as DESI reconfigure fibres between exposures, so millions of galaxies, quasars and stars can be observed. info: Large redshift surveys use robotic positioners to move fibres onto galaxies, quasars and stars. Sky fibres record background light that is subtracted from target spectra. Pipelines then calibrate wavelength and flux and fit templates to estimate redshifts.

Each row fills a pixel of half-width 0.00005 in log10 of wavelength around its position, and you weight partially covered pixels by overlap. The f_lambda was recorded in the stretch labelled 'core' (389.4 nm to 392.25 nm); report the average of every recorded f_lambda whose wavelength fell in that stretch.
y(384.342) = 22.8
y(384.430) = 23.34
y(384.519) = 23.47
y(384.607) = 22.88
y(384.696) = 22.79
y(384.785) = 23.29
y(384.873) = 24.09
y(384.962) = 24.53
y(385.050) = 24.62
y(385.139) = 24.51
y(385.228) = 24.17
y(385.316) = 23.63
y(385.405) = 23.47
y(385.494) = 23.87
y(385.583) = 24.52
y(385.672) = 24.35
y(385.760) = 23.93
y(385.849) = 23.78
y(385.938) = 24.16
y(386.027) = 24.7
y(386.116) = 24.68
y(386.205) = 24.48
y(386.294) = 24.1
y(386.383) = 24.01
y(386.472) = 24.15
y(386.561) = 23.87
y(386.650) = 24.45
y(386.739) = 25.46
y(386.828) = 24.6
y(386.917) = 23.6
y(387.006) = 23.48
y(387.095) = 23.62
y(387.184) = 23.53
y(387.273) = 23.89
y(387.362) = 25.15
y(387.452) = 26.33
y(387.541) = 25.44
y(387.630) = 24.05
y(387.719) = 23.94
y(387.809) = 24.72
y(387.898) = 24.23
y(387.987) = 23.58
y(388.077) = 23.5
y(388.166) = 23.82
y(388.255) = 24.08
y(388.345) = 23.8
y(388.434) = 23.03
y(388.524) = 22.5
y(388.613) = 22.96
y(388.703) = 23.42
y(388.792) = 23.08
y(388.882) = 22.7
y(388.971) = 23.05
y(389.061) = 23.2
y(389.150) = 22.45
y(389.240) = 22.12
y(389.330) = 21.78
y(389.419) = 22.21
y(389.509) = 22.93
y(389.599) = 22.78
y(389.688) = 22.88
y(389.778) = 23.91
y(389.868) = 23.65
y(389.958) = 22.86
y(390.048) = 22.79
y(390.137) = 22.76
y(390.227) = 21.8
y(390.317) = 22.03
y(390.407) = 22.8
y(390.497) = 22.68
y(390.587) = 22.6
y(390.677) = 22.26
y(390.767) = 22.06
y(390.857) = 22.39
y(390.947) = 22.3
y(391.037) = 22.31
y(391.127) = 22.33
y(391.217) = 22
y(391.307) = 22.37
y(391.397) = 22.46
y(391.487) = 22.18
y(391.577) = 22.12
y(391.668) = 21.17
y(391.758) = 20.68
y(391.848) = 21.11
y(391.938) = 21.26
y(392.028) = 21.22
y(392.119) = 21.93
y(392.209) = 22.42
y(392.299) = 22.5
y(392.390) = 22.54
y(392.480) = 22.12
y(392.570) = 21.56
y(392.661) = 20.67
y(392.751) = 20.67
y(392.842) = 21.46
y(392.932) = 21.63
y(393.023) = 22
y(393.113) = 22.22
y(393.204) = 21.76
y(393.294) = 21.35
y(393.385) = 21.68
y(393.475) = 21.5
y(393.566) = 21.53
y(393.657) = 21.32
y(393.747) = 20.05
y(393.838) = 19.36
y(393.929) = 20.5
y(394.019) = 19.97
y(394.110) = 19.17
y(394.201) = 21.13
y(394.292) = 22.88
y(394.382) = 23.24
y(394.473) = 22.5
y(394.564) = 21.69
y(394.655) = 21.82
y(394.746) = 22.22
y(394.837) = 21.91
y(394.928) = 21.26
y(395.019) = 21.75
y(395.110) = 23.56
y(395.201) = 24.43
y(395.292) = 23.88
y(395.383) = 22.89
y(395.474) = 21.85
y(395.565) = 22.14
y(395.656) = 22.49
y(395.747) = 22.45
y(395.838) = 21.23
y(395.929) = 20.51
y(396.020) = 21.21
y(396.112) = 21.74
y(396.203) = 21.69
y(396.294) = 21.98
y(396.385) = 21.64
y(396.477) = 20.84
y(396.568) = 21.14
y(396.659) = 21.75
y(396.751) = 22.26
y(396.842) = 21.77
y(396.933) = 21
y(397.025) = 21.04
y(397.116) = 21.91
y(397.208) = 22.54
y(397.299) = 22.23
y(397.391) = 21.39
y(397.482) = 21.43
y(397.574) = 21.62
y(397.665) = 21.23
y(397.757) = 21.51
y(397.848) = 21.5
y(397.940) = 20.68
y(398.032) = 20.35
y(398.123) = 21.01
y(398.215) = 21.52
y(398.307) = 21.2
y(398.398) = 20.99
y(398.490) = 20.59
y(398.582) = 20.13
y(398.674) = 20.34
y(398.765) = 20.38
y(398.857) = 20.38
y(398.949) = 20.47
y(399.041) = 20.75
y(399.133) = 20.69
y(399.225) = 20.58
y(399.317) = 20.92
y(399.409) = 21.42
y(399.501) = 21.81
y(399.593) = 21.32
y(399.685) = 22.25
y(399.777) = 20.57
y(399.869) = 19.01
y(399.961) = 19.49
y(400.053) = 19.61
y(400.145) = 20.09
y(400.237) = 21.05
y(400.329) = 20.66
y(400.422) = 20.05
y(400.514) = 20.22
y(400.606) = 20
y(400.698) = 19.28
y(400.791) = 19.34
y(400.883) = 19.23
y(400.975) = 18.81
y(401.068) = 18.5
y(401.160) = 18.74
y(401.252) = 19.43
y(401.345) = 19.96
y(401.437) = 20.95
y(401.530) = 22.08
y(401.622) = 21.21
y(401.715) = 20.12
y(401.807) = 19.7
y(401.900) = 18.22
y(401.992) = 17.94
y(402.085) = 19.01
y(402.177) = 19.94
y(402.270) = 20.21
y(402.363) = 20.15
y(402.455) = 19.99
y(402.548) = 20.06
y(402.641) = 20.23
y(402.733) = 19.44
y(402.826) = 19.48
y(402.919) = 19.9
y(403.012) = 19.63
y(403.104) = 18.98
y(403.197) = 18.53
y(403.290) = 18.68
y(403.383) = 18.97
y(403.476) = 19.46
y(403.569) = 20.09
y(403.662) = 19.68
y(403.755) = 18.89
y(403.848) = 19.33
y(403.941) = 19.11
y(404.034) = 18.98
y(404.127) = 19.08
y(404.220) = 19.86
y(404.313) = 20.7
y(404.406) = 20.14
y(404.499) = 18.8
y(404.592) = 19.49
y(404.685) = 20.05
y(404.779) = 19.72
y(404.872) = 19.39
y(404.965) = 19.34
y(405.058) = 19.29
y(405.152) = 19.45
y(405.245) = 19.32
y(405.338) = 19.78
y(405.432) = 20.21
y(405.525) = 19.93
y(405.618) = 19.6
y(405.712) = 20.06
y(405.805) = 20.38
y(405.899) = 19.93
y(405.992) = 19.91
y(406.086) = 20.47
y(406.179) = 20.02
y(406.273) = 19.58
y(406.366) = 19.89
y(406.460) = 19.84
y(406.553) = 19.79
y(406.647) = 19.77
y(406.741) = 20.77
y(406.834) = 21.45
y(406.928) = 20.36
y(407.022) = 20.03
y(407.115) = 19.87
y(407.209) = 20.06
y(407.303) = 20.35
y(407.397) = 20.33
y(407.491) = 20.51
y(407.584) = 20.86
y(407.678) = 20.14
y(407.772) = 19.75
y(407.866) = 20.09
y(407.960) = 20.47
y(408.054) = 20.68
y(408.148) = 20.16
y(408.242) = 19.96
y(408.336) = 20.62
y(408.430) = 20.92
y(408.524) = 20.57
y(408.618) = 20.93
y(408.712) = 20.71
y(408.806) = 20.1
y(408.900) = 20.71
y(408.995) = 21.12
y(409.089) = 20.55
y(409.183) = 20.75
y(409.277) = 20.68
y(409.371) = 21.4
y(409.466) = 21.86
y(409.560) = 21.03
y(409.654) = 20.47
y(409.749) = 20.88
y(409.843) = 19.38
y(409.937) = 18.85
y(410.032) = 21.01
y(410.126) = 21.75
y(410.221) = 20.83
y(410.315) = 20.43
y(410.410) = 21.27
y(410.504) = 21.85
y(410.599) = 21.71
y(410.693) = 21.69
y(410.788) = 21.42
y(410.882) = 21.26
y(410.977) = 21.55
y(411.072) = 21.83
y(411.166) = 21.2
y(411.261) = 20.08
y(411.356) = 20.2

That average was 22.29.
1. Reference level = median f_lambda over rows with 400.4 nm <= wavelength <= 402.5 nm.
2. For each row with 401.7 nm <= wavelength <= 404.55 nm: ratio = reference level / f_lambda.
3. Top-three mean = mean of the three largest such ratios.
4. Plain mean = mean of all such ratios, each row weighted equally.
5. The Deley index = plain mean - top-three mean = -0.068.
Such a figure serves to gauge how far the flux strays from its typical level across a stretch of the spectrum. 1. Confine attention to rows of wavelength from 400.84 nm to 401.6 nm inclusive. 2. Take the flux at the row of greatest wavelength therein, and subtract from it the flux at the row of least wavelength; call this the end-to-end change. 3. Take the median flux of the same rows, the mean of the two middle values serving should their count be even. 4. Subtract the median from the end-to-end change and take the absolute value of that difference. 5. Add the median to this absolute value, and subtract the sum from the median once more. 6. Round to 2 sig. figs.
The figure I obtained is -16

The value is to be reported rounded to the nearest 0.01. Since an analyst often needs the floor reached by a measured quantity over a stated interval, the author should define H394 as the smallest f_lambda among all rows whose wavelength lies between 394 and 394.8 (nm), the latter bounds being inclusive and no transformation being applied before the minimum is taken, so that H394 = 19.17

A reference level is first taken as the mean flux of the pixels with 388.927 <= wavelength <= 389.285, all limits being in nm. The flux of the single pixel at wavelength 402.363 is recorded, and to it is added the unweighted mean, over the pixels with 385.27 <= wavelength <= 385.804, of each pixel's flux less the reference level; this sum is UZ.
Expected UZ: 21.4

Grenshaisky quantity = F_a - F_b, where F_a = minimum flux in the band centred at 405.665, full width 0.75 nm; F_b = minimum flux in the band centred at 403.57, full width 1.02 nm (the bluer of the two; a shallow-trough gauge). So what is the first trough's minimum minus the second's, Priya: 1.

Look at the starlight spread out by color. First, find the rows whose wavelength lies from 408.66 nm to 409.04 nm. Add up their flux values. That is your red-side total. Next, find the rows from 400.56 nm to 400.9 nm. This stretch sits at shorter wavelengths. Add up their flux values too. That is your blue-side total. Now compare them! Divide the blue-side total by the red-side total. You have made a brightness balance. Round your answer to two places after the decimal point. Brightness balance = 0.94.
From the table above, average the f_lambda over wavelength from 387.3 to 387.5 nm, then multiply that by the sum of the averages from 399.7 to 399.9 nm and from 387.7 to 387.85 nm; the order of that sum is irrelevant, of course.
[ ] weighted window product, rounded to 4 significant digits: 1136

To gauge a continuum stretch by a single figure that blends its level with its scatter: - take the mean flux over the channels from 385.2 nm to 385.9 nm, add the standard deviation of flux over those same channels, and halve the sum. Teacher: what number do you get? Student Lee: 12.2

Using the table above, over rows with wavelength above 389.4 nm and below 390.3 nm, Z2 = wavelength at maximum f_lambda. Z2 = 389.778 nm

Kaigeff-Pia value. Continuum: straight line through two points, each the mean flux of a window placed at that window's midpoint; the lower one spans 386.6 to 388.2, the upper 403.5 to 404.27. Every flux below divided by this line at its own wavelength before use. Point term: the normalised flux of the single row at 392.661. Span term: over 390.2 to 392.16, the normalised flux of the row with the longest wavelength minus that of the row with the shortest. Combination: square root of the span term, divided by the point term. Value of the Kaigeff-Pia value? 0.19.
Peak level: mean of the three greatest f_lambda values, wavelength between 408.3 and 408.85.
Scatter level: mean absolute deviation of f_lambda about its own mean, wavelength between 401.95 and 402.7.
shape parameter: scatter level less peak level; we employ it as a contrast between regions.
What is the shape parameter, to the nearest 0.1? -20.2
